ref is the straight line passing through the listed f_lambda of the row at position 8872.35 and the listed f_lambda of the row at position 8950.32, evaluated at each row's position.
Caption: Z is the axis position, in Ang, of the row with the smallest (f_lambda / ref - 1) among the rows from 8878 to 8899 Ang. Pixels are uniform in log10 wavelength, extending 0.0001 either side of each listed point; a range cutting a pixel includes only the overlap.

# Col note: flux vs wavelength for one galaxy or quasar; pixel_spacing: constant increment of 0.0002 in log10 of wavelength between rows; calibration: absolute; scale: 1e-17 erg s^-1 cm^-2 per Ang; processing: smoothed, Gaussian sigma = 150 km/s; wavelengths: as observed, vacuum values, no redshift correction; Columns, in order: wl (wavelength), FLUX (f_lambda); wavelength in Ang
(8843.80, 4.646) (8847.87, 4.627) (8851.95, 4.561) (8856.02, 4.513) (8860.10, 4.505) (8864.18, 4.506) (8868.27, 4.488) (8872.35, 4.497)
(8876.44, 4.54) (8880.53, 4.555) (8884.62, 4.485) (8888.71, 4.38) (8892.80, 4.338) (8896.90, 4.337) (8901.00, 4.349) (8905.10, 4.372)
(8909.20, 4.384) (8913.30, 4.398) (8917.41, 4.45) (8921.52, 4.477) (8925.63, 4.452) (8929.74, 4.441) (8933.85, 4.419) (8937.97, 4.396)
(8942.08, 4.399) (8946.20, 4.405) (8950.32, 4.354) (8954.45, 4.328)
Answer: 8892.80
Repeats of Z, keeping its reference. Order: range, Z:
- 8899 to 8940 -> 8901.00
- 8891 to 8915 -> 8892.80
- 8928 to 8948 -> 8937.97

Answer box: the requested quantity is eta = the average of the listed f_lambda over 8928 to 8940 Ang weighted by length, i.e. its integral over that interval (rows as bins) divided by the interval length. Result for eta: 4.42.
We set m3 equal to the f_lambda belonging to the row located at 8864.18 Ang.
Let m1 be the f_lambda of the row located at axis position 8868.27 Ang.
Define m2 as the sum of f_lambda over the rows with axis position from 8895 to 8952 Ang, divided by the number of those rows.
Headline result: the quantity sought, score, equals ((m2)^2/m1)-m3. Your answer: -0.19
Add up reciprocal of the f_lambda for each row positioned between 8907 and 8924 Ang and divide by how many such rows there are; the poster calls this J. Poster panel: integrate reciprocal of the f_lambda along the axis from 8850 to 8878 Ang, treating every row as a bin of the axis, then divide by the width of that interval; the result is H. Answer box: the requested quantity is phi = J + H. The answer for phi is 0.447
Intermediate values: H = 0.222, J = 0.226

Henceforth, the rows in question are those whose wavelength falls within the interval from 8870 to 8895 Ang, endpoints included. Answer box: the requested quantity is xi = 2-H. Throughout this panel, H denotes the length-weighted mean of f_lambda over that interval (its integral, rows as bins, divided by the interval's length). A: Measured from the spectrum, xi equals -2.47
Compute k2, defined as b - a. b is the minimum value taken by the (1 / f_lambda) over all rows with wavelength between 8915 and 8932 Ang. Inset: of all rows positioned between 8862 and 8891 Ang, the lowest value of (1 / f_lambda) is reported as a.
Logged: 0.0038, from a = 0.220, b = 0.223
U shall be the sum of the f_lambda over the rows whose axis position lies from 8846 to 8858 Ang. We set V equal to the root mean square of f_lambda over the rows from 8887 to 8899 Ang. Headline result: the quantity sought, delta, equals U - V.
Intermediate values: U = 13.7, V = 4.35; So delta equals 9.35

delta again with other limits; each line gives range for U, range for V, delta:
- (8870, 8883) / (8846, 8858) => 9.02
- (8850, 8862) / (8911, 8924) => 9.14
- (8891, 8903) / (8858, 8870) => 8.52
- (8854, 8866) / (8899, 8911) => 9.16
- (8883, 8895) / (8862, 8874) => 8.71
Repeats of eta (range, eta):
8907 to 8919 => 4.41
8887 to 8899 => 4.35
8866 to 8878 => 4.51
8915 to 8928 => 4.46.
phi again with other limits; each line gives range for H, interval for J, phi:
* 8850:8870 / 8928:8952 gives 0.449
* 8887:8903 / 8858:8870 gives 0.452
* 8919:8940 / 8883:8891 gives 0.451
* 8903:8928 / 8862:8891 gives 0.449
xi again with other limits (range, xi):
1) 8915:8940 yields -2.44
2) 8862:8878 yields -2.51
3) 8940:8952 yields -2.39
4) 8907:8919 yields -2.41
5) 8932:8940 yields -2.40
